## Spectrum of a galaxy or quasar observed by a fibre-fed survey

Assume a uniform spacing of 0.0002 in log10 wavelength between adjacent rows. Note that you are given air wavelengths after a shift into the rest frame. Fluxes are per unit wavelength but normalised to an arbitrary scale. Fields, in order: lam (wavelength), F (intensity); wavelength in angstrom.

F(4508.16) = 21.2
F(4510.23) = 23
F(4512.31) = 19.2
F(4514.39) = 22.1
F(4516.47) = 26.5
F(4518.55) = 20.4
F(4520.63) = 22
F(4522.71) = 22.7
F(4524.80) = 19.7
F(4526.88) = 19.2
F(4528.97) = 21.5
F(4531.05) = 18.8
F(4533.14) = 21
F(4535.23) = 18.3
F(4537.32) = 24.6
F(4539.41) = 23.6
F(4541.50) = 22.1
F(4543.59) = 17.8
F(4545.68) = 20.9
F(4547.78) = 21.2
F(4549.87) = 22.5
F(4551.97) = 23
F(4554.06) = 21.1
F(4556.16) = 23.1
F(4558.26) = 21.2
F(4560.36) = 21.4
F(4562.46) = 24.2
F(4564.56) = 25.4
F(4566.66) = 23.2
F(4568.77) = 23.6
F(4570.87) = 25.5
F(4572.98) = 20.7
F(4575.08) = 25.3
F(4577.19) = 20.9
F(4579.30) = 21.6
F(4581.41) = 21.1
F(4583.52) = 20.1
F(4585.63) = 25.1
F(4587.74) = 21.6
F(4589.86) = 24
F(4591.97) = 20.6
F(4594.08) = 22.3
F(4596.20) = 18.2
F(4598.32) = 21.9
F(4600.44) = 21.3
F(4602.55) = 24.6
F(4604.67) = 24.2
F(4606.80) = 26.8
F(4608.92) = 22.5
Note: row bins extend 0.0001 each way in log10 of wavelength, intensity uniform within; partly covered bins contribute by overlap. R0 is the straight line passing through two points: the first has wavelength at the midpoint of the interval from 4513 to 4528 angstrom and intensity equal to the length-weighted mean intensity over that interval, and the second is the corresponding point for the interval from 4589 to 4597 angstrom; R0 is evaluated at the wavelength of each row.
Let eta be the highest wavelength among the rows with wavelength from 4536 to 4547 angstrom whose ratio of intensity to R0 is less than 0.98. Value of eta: 4545.68 angstrom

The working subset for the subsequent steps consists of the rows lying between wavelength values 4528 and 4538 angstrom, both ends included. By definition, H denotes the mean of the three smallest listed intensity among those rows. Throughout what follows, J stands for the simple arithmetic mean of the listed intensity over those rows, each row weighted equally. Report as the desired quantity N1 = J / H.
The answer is 1.08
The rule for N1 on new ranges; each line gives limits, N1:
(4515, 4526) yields 1.08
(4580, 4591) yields 1.07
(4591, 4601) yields 1.04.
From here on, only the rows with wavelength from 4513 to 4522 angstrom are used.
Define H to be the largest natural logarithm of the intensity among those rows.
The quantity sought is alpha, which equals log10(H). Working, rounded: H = 3.28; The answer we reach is 0.515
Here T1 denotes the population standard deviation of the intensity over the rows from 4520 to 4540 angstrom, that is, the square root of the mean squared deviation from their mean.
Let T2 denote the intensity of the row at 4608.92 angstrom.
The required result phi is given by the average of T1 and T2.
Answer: 12.3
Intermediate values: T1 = 2.02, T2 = 22.5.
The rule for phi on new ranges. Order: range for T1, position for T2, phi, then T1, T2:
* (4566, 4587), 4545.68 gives 11.4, 1.98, 20.9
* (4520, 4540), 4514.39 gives 12.1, 2.02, 22.1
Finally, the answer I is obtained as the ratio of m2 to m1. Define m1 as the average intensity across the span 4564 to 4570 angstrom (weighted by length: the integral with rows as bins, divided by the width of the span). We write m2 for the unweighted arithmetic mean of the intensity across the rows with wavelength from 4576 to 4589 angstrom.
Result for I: 0.91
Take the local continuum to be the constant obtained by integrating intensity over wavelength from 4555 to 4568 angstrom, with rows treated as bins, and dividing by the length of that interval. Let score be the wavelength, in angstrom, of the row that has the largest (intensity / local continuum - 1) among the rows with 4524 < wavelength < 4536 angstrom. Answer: 4528.97 angstrom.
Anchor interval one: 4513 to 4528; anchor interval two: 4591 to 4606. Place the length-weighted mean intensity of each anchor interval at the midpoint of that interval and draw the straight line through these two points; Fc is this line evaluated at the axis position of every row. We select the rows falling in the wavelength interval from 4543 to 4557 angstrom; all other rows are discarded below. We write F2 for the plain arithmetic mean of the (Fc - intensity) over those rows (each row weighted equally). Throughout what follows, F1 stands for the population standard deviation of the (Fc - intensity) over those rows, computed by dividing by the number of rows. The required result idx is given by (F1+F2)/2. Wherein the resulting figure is 1.06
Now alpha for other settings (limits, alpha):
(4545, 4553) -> 0.496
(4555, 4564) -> 0.503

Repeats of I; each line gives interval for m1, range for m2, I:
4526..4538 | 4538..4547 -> 1.03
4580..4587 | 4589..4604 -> 0.99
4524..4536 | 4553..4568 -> 1.15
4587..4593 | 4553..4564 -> 1.01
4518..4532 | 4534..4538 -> 1.04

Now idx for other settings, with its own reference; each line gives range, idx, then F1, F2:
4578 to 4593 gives 0.80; 1.70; -0.1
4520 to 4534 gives 1.22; 1.38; 1.0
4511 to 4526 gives 1.10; 2.27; -0.1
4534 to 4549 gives 1.46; 2.34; 0.6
